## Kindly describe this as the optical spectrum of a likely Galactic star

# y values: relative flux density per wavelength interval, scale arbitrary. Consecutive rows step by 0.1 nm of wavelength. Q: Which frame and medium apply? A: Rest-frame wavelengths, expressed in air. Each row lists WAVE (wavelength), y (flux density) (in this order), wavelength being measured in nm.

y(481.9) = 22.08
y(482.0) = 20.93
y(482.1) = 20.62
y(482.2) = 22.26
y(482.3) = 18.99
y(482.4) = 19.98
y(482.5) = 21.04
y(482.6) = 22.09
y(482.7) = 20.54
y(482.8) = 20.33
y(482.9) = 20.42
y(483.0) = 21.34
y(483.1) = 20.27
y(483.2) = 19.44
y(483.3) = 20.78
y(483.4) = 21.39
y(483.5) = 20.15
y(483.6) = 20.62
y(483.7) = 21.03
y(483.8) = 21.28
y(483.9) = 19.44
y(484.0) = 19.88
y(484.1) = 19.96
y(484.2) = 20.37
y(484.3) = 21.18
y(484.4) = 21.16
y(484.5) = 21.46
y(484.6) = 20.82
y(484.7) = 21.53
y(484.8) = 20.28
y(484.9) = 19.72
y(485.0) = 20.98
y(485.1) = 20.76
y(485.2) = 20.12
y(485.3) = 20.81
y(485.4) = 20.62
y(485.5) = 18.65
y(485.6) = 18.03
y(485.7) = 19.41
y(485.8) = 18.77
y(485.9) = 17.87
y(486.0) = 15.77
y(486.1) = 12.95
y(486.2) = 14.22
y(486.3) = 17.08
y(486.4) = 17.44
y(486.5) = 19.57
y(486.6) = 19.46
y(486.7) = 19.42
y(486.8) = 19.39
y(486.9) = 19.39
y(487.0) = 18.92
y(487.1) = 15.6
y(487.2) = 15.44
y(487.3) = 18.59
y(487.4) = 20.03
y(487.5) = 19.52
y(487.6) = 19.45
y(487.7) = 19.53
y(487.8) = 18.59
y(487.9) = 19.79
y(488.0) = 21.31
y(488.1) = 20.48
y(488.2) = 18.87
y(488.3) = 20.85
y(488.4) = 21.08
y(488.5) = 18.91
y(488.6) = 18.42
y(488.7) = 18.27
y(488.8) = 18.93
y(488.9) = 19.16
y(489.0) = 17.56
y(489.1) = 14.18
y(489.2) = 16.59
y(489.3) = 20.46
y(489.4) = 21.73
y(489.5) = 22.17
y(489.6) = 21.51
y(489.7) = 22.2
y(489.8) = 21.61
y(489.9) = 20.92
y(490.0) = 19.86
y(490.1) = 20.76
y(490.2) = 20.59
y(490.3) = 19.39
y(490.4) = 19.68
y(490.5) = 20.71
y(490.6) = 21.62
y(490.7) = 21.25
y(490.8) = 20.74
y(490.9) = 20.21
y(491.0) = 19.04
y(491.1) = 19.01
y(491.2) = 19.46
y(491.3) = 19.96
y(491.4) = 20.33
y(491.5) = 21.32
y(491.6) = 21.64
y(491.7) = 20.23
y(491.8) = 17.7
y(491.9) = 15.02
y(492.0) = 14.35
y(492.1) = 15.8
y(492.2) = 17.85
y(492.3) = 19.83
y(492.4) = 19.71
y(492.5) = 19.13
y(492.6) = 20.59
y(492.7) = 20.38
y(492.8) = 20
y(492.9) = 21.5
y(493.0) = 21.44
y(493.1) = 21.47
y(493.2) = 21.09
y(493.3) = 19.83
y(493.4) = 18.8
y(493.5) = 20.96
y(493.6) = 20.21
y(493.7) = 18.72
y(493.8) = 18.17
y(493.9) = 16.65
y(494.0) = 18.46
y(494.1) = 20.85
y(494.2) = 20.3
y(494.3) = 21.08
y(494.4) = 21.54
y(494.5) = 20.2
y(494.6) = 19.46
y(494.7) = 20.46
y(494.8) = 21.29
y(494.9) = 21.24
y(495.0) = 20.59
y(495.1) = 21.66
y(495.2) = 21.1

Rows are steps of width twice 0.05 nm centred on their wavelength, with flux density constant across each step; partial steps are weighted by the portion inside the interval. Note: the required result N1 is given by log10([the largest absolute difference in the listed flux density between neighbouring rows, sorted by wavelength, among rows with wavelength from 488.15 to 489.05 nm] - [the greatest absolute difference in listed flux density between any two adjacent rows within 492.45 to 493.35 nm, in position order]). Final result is -0.17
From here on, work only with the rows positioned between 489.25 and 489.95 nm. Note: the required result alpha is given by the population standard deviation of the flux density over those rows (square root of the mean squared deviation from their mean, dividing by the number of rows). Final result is 0.59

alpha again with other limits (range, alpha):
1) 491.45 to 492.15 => 2.84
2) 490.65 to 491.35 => 0.79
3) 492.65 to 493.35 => 0.67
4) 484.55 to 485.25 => 0.56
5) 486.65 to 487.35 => 1.66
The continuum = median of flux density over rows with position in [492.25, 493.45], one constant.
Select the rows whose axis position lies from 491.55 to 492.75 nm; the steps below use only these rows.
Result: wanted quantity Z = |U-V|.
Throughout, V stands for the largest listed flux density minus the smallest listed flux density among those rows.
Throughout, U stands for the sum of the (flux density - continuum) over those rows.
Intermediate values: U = -20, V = 7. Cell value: 27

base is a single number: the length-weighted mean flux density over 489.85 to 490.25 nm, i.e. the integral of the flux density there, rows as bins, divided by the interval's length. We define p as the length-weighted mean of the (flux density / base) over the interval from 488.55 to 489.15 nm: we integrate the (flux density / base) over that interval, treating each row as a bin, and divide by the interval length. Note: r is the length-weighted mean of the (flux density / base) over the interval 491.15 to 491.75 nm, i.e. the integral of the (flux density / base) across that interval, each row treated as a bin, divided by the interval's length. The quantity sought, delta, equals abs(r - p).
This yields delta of 0.13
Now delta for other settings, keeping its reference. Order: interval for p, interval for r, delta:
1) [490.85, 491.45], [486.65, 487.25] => 0.08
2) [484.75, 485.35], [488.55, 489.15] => 0.13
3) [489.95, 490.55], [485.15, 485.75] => 0.03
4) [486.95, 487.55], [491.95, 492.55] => 0.01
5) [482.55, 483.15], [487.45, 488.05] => 0.06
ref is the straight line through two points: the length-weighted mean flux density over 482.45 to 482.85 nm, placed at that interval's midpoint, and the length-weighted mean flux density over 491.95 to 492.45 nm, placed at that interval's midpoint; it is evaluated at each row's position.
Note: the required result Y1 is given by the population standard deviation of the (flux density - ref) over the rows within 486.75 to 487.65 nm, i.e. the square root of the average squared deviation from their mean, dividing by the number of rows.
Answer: 1.6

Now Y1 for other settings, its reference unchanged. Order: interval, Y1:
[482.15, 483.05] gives 1.0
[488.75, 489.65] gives 2.6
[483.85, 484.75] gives 0.8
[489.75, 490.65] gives 0.7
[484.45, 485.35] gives 0.5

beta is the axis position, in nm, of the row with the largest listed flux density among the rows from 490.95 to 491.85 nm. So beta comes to 491.6 nm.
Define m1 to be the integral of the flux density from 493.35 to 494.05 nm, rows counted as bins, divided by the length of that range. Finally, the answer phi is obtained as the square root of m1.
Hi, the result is 4.34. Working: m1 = 18.9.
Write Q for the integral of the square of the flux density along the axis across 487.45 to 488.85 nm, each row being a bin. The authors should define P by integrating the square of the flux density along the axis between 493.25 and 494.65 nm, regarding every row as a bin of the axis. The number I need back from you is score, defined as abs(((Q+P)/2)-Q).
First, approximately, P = 543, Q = 538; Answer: 3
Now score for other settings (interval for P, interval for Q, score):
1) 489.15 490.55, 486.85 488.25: 44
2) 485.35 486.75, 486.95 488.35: 31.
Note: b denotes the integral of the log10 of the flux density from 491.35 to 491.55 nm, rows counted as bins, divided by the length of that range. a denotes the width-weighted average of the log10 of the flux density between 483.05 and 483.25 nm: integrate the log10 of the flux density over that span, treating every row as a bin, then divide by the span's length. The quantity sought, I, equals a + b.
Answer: 2.62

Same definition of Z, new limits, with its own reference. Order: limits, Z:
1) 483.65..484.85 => 4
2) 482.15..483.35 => 2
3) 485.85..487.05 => 37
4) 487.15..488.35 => 16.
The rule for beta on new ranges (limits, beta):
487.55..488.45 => 488.0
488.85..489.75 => 489.7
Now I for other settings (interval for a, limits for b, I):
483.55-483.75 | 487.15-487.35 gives 2.55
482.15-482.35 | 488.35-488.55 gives 2.61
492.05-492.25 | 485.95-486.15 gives 2.38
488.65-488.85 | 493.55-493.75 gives 2.56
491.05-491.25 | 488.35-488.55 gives 2.58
